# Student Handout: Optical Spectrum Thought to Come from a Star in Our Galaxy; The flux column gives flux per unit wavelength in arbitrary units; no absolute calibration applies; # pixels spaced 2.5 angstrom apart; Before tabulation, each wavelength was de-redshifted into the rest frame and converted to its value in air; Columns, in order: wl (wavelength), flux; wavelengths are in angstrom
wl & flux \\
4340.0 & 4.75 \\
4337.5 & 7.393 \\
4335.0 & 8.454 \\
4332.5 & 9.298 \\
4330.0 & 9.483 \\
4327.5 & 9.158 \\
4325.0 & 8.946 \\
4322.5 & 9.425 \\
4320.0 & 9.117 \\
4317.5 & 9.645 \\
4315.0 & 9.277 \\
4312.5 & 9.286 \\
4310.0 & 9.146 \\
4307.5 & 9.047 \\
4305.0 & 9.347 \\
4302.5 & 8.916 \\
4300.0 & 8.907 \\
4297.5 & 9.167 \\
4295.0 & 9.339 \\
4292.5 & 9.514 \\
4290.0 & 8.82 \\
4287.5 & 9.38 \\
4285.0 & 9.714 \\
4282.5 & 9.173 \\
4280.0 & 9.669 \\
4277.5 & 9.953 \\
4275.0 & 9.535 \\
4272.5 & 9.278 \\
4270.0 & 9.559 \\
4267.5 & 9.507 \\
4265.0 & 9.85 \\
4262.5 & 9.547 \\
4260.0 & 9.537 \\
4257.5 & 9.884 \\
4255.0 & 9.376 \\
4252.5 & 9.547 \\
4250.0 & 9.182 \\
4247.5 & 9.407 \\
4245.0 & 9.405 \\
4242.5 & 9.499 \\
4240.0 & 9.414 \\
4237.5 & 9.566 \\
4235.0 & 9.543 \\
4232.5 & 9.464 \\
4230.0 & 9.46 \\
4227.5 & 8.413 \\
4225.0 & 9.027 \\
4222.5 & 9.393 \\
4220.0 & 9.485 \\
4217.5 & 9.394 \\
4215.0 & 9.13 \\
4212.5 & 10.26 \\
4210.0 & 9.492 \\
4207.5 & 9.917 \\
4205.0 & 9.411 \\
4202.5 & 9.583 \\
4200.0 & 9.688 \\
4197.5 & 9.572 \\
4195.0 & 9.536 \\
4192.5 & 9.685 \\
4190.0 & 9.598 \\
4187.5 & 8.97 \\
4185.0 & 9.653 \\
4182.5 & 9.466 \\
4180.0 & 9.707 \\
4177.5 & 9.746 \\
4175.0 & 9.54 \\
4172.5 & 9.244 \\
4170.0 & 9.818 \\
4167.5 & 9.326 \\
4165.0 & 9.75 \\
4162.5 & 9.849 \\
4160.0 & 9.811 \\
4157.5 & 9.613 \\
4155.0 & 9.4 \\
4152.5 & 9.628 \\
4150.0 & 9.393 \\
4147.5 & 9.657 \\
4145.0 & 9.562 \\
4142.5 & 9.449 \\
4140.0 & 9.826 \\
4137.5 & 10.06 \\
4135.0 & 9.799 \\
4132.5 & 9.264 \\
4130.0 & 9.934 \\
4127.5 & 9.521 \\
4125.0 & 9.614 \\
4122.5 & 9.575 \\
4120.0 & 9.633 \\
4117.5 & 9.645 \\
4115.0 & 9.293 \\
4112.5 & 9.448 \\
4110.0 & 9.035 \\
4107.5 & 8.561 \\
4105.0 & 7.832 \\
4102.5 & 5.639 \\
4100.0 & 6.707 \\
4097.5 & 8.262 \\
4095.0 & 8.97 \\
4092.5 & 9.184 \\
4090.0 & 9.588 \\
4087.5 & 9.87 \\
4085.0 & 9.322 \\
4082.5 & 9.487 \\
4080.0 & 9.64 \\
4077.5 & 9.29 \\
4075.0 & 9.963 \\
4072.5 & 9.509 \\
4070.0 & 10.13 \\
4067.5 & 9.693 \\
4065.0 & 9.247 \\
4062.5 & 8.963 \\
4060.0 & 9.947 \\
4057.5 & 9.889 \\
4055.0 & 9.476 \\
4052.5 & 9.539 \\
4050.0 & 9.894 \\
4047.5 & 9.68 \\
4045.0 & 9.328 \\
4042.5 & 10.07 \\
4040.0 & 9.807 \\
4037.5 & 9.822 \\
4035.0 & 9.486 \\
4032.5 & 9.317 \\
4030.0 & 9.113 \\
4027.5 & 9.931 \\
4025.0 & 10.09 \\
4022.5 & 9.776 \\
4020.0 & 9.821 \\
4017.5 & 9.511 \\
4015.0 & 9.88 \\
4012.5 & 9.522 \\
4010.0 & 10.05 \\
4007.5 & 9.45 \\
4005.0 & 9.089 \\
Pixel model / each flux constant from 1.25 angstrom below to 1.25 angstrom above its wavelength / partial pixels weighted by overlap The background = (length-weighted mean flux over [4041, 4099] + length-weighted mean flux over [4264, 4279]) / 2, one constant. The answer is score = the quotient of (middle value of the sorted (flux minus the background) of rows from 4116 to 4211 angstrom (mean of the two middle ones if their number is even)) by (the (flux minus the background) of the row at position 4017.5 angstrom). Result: -1.11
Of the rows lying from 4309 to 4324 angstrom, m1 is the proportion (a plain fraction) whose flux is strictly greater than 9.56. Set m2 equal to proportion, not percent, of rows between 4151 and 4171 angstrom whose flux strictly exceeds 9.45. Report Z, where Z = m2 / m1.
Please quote 4.50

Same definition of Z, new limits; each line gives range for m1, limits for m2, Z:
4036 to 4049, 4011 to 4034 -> 0.97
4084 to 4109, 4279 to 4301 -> 1.67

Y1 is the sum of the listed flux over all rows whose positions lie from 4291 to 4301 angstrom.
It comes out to 36.9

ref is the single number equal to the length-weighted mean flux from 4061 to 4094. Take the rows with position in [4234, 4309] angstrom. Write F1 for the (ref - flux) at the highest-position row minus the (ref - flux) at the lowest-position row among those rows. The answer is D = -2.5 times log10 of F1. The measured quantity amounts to 0.8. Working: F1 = 0.5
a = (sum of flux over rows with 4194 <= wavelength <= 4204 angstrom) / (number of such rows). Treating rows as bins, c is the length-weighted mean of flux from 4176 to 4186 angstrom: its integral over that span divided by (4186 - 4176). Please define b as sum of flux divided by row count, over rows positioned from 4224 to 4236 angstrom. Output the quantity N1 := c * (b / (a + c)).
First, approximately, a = 9.59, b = 9.18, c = 9.640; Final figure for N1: 4.60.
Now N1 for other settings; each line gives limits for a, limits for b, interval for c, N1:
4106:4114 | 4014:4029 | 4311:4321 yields 5.00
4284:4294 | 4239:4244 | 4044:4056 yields 4.79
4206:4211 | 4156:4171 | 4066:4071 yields 4.89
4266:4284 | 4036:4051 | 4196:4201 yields 4.91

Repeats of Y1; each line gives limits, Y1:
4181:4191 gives 37.7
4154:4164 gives 38.7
